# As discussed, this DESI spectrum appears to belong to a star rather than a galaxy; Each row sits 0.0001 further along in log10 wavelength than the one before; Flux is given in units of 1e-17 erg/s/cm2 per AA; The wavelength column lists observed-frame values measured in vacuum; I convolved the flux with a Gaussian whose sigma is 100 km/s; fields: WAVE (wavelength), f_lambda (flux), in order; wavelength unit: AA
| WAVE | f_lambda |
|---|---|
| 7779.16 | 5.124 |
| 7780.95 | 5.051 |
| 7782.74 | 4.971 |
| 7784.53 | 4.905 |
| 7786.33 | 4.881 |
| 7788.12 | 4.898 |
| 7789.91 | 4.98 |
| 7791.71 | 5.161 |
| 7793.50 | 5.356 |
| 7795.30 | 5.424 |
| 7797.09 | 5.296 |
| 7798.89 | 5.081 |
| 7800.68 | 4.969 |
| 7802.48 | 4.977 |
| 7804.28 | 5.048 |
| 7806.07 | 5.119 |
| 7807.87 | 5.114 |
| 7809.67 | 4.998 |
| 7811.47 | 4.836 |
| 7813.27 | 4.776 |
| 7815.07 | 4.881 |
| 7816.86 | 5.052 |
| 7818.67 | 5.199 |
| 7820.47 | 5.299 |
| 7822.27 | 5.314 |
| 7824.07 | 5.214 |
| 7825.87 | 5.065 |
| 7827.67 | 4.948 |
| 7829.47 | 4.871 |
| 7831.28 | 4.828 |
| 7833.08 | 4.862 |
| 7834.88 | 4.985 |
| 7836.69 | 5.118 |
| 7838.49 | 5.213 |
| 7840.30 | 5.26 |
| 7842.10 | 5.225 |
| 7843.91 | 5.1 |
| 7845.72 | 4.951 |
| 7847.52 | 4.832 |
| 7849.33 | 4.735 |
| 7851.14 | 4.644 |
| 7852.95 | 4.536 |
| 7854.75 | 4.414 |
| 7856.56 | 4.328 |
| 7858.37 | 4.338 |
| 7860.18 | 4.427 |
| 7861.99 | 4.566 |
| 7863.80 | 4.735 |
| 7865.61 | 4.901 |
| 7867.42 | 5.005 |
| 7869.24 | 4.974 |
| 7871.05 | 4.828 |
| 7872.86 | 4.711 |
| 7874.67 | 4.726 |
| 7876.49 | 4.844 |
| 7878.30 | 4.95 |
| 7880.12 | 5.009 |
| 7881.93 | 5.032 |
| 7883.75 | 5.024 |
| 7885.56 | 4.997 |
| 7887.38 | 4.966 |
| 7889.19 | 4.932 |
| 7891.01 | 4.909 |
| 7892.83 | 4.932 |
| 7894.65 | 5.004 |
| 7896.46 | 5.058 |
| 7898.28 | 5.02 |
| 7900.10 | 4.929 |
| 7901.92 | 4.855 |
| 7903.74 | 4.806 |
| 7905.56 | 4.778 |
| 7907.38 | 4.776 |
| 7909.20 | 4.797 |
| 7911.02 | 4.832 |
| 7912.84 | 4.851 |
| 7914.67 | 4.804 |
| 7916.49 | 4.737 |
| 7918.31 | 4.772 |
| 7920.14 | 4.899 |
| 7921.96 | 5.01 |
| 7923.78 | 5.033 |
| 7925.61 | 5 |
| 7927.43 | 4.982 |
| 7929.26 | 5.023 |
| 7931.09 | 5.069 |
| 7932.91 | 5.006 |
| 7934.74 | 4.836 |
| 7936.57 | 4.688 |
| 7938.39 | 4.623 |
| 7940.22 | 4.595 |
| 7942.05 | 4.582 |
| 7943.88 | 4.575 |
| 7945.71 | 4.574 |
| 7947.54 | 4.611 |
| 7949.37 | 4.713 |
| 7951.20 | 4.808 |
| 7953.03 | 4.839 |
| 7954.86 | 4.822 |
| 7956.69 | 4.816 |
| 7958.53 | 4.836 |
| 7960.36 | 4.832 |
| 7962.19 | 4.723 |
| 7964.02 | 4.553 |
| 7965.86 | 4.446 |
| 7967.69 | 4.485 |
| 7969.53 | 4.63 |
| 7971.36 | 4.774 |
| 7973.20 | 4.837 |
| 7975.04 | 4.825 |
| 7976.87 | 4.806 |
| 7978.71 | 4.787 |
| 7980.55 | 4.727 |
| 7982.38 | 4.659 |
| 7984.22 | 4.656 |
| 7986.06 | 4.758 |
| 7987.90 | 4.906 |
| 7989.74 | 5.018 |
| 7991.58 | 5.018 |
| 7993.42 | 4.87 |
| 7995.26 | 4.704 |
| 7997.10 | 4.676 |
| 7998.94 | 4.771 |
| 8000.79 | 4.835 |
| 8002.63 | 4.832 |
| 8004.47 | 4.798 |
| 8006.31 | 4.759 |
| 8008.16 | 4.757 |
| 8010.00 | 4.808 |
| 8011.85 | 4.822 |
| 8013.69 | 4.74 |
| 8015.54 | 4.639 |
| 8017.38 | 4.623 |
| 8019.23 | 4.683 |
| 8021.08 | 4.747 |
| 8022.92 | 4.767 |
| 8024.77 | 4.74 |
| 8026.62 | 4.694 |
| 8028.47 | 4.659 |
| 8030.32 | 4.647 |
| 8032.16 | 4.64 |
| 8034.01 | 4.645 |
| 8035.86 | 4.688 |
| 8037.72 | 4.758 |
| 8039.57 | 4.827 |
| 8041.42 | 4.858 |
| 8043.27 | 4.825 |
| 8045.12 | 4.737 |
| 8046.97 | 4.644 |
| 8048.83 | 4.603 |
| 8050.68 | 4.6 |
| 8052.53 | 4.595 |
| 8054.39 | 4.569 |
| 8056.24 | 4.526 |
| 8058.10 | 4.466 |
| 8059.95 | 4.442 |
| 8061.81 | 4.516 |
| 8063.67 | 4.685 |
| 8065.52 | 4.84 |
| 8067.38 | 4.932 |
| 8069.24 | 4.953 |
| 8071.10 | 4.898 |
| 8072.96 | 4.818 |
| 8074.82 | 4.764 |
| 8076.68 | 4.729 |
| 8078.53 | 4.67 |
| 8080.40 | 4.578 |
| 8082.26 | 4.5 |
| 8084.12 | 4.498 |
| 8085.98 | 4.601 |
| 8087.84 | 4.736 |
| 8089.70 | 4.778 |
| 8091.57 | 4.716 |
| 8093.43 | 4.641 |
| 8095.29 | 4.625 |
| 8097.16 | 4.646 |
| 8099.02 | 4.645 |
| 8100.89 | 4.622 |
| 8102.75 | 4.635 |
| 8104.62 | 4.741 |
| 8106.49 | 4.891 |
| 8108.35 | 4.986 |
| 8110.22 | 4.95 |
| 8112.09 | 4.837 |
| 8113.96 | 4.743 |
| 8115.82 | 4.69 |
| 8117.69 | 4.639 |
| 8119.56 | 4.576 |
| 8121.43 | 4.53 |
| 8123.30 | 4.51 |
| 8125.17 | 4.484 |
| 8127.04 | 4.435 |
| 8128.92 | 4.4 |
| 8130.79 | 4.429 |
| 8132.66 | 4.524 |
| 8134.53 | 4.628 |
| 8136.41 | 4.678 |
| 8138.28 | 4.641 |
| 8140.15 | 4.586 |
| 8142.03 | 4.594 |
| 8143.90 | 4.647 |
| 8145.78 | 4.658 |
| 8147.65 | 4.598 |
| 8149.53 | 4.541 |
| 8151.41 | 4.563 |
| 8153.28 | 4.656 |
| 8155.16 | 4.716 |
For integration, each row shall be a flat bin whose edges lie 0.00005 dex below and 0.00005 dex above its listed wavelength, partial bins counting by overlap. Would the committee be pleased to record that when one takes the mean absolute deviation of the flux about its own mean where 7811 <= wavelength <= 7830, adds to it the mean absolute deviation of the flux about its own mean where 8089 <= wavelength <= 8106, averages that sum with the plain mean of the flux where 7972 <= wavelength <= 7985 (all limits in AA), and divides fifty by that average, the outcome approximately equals 20.1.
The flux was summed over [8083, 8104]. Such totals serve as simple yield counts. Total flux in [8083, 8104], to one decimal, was 51.1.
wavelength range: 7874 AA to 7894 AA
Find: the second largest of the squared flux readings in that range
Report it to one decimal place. 25.2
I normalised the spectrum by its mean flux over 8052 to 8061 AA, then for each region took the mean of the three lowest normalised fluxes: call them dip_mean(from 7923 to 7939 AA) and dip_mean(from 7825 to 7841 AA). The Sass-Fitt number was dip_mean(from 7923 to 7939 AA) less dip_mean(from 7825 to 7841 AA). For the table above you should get -0.031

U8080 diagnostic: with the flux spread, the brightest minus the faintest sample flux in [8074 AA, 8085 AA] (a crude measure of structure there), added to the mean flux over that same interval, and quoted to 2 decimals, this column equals 4.89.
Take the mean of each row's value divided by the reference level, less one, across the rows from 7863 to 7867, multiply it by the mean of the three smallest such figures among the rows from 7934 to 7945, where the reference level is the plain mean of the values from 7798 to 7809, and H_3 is 0.004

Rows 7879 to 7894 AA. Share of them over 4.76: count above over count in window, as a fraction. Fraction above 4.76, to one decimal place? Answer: 1.0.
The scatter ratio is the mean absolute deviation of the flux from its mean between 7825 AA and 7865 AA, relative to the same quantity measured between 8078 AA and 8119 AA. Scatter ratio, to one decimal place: 2.4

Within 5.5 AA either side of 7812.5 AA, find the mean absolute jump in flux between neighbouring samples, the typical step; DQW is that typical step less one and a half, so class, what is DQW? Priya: -1.38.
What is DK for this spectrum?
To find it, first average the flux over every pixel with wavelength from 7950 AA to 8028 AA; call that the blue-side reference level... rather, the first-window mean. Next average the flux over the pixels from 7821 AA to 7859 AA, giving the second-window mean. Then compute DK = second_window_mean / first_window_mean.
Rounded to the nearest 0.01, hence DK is 1.03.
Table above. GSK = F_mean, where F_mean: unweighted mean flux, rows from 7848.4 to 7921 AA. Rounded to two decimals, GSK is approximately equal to 4.81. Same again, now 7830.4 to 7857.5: 4.87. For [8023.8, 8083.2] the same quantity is 4.69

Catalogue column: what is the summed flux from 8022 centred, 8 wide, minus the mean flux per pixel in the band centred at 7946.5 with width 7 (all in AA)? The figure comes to 14.32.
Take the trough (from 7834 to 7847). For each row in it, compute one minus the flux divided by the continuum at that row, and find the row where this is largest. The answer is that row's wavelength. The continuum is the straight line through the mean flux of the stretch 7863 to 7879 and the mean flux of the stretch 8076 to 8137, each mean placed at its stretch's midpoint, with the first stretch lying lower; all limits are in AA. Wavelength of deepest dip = 7845.72 AA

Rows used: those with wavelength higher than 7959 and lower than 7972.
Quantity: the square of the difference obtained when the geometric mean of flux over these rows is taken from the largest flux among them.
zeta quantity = 0.040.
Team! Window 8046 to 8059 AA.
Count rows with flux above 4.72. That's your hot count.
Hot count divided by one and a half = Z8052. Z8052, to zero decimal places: 0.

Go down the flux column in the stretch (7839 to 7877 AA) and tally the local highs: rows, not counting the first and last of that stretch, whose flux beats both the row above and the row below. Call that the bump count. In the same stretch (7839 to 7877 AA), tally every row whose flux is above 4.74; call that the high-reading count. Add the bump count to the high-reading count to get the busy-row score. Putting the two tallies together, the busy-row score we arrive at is 11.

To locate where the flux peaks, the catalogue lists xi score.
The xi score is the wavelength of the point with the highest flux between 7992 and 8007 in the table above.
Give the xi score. 7993.42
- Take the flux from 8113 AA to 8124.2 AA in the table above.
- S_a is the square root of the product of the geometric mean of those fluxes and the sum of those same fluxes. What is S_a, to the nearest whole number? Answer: 11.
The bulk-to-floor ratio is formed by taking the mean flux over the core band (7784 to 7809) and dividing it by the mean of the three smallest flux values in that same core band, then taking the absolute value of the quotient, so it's 1.04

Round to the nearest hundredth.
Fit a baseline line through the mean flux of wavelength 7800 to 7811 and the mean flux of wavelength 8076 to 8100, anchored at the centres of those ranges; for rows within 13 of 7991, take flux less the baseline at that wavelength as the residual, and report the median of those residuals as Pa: 0.00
